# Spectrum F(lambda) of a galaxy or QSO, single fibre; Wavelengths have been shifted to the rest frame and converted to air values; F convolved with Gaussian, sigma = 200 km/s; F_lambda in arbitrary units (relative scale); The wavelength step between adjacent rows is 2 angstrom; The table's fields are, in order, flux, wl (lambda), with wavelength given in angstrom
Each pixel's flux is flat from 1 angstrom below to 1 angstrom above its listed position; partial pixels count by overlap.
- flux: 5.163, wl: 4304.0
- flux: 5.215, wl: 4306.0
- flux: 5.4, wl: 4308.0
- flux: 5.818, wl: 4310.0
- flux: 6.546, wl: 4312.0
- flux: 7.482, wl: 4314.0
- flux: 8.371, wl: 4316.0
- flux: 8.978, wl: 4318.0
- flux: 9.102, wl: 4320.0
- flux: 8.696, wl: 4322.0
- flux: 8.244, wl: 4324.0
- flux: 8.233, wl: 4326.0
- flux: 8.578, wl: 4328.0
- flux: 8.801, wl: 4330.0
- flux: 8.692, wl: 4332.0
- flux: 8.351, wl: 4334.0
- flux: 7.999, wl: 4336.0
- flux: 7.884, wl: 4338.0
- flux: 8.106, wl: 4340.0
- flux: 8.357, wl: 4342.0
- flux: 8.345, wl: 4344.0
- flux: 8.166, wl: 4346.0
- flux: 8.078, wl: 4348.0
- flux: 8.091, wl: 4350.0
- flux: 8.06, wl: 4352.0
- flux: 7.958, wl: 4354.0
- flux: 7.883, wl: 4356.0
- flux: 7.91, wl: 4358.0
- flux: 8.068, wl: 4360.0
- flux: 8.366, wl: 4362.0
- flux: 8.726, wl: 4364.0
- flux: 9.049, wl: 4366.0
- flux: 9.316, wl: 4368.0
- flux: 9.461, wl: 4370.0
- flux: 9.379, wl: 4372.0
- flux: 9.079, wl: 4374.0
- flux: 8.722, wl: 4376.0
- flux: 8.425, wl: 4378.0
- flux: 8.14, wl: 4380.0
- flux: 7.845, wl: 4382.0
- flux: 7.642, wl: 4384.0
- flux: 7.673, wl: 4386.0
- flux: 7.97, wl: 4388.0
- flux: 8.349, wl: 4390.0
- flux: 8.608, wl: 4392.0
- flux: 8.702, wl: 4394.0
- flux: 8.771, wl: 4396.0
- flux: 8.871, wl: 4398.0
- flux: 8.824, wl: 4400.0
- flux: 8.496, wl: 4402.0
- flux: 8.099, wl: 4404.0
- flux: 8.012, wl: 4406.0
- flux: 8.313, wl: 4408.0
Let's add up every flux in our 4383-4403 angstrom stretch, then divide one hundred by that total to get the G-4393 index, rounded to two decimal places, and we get 1.19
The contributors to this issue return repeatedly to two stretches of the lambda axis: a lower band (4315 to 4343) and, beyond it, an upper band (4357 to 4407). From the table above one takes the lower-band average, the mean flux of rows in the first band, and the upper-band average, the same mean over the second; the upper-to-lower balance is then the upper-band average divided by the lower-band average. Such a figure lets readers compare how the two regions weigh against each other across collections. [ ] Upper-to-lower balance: 1.01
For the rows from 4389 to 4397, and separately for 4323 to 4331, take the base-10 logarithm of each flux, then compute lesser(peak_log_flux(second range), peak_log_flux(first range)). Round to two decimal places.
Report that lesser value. 0.94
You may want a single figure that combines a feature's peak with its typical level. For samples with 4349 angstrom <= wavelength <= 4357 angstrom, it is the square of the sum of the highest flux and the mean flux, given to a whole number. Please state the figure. 259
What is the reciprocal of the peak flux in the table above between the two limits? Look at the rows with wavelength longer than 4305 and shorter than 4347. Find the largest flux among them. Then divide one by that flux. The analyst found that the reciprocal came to 0.110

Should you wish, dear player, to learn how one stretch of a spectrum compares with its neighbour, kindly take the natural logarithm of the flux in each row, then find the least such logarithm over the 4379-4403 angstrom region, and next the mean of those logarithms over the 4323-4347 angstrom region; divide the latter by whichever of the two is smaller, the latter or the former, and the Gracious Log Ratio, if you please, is 1.04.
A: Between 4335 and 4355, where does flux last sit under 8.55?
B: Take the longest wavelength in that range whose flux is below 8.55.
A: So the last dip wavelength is 4354.0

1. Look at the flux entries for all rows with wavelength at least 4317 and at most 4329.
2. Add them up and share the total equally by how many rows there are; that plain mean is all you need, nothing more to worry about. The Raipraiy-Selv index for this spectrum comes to 8.64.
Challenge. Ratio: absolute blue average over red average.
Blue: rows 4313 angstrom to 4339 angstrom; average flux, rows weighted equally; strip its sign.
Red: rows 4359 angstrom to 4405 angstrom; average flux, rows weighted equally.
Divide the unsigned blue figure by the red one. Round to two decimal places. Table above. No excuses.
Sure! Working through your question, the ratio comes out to 0.98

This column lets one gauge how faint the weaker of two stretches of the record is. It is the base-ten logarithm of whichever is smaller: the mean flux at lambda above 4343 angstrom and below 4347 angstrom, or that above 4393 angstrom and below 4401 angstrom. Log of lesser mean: 0.917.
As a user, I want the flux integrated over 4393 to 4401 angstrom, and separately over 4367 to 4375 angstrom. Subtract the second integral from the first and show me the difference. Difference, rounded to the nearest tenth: -4.1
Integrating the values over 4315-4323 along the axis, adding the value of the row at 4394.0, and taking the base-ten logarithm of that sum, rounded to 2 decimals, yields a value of 1.90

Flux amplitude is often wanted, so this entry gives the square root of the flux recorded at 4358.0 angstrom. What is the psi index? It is 2.81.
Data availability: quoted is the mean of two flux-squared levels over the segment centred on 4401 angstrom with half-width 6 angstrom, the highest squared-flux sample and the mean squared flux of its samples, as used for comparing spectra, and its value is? 75.6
